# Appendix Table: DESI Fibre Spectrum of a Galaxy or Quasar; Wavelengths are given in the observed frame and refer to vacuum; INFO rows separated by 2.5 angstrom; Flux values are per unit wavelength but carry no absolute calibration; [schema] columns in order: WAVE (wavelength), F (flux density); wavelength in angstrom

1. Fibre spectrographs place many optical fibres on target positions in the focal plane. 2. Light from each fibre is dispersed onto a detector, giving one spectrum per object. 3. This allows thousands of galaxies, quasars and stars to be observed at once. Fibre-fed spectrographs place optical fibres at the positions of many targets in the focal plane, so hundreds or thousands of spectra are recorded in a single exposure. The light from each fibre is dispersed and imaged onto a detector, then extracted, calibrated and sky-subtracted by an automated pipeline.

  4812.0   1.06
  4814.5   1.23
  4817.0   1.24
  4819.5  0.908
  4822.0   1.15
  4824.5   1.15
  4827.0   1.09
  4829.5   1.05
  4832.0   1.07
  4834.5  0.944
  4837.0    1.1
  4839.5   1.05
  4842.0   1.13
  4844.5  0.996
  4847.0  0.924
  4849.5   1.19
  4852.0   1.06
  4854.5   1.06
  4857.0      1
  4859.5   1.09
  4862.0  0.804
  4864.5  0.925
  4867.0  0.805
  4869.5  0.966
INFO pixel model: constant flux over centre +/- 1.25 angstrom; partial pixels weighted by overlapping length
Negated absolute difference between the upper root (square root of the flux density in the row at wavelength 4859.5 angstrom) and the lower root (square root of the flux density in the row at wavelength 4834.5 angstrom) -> -0.07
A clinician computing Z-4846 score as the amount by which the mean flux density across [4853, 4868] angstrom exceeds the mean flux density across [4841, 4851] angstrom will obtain -0.11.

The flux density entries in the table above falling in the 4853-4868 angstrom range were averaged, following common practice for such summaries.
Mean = 0.95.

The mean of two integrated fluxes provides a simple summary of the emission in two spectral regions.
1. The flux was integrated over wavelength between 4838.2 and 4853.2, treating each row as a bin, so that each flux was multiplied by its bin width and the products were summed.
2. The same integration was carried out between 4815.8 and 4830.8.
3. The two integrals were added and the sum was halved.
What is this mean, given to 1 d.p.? 16.2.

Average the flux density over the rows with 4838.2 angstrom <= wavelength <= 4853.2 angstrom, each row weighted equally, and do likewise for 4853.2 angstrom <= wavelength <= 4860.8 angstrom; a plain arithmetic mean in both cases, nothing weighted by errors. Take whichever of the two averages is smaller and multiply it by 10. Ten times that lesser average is 10.5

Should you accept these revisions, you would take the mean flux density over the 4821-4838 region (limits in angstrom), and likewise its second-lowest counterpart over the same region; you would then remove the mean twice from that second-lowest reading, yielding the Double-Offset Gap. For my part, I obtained -1.11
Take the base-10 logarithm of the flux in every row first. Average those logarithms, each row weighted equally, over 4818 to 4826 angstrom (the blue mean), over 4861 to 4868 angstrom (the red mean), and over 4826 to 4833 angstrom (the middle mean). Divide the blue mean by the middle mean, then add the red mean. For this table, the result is 1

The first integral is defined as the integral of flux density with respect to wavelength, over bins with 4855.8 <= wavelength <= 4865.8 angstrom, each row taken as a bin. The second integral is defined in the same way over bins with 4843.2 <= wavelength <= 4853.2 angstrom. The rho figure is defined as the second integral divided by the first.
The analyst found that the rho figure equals 1.09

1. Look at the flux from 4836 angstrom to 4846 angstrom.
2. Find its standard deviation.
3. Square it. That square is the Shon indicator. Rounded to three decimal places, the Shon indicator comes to 0.003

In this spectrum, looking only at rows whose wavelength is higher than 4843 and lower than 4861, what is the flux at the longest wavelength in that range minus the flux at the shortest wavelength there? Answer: 0.09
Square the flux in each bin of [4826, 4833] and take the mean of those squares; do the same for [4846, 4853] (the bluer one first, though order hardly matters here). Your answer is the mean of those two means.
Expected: 1.14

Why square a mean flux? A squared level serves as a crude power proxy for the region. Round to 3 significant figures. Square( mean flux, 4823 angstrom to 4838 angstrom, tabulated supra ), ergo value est 1.14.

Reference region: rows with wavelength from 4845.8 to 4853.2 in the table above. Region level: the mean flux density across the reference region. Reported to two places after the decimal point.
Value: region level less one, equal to 0.06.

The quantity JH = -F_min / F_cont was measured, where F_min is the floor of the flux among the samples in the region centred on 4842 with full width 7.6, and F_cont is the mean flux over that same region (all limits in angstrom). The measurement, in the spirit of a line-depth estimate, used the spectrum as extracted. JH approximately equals -0.941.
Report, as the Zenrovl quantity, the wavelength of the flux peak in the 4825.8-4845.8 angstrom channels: 4842.0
